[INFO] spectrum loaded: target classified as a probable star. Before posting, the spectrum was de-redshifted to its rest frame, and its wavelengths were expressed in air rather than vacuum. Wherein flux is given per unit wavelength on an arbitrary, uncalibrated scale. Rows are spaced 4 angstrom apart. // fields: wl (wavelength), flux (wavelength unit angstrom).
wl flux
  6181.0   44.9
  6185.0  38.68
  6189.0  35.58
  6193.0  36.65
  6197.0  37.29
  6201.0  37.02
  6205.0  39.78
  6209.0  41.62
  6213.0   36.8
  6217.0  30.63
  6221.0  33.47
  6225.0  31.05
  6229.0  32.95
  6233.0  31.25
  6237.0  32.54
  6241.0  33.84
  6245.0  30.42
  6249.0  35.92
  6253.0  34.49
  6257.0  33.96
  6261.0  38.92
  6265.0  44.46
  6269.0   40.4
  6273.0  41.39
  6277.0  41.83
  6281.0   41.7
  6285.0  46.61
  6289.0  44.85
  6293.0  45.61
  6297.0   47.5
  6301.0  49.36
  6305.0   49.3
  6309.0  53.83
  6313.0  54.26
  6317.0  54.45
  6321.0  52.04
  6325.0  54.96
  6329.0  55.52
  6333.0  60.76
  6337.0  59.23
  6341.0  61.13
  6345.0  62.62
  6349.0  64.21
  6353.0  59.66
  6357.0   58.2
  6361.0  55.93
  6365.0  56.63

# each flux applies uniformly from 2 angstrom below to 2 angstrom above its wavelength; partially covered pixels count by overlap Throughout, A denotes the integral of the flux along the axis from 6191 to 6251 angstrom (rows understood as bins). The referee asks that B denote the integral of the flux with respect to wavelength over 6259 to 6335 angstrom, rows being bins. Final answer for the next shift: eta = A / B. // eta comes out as 0.57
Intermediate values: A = 2085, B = 3671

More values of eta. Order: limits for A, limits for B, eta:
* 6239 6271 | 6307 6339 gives 0.66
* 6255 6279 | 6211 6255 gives 0.66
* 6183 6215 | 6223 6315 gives 0.32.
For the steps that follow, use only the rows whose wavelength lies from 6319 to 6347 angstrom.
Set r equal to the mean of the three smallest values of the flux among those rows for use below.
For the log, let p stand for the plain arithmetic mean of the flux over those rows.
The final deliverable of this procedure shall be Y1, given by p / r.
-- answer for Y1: 1.07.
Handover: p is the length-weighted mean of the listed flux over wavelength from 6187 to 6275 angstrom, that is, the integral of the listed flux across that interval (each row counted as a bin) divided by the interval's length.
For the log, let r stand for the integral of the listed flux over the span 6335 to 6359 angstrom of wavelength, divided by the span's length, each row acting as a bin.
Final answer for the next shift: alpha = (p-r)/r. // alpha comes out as -0.4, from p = 35.9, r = 61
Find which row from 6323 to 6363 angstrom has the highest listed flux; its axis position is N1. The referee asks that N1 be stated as 6349.0 angstrom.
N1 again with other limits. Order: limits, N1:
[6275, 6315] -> 6313.0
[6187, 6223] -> 6209.0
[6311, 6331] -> 6329.0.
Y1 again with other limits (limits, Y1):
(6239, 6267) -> 1.10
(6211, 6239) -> 1.05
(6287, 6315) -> 1.07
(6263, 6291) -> 1.05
